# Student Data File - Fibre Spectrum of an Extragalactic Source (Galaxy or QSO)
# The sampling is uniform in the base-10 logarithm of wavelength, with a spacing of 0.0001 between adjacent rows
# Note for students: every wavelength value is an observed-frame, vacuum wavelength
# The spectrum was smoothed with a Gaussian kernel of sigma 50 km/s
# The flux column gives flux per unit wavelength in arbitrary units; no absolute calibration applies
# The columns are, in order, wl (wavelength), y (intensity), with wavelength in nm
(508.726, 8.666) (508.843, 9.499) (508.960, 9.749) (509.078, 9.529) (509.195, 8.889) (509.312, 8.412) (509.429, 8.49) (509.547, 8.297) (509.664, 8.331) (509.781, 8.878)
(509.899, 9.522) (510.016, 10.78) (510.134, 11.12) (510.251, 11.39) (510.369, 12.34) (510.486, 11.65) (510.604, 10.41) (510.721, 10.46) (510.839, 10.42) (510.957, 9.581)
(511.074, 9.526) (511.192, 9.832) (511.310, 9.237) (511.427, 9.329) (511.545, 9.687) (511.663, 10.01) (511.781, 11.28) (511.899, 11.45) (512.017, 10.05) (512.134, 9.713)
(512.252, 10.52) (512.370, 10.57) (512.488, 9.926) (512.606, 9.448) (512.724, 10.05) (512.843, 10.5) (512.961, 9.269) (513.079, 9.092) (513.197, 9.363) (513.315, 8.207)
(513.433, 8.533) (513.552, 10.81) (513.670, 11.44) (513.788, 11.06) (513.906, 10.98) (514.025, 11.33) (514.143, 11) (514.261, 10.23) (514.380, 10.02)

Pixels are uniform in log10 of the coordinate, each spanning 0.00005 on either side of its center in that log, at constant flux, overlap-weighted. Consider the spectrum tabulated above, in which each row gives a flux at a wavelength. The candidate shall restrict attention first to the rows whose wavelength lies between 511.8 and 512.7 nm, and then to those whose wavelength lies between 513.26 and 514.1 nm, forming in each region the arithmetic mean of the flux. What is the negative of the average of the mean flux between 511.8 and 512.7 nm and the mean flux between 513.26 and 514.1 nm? -10.3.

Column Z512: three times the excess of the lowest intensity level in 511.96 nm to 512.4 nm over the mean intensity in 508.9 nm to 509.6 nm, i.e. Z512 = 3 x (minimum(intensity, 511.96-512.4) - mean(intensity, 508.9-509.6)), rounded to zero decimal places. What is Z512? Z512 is 2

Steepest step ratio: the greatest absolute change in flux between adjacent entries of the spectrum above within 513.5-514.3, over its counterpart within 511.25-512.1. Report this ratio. 0.55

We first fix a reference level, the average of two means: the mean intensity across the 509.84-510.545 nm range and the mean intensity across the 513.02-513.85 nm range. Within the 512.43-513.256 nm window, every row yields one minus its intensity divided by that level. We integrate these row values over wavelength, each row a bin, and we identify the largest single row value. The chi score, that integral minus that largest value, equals -0.068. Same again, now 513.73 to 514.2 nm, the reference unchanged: 0.021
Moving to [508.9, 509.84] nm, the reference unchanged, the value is -0.060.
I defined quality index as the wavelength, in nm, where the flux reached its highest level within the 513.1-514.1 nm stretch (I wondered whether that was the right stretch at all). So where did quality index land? 513.670 nm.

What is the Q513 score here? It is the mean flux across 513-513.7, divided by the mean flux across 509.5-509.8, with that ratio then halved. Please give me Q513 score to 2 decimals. 0.56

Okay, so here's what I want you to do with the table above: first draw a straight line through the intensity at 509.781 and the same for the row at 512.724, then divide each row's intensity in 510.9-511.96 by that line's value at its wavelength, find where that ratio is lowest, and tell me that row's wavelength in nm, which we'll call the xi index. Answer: 511.310 nm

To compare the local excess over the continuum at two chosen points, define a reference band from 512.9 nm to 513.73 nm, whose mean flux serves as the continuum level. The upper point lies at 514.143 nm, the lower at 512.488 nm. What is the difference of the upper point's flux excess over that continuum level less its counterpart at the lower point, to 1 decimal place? 1.1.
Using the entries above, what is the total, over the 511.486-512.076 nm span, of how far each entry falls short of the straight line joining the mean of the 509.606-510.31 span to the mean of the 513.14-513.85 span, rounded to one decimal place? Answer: -2.7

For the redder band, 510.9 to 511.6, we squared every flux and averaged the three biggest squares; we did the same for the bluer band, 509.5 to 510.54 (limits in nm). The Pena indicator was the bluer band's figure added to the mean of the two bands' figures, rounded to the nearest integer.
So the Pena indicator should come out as 256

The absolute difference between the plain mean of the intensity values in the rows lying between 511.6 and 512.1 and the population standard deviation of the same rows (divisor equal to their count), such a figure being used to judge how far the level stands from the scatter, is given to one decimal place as 10.0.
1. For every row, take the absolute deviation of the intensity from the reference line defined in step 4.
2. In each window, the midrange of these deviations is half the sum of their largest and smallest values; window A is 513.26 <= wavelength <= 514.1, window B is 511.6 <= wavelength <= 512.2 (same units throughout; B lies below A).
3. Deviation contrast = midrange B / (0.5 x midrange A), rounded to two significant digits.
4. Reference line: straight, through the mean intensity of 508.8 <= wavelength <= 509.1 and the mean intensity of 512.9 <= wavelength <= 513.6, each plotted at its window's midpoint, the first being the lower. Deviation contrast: 1.7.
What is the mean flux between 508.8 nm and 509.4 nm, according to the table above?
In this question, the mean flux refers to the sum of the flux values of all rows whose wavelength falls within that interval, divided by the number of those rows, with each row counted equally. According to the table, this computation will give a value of 9.2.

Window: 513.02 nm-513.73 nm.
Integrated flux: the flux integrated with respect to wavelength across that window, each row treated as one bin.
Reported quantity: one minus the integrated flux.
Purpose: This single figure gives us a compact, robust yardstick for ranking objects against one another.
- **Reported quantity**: -5.8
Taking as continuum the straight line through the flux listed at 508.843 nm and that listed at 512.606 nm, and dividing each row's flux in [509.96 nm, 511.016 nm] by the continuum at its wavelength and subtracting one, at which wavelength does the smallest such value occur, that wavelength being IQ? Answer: 510.957 nm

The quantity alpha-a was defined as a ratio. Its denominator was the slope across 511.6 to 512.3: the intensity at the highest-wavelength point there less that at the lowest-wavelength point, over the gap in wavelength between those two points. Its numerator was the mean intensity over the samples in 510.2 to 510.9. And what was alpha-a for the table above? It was 13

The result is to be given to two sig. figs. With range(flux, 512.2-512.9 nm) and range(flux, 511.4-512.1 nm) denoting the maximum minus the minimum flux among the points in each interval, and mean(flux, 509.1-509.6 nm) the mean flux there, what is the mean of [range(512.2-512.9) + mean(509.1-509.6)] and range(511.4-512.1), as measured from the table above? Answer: 5.9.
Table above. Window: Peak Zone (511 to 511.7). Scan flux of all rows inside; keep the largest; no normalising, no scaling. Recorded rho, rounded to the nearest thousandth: 10.010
